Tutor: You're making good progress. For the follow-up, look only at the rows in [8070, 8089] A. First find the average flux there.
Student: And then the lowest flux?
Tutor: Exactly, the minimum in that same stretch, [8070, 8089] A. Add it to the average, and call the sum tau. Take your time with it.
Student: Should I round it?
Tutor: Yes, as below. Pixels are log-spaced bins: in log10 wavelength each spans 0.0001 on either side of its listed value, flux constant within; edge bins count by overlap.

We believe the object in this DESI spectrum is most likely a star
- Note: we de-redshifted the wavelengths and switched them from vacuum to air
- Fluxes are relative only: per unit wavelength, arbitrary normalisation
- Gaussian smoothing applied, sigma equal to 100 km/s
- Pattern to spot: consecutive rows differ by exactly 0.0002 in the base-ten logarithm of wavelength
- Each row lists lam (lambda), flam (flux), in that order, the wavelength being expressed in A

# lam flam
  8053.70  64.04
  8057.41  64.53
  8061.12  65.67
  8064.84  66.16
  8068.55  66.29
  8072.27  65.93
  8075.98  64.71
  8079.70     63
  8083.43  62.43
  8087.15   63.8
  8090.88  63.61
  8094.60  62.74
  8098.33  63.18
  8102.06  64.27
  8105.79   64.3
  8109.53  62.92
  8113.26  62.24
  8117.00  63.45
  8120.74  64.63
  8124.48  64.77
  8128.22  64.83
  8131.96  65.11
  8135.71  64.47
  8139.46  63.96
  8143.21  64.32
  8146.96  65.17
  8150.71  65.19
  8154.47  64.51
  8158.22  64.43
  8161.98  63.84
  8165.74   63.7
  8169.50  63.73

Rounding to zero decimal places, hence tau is 126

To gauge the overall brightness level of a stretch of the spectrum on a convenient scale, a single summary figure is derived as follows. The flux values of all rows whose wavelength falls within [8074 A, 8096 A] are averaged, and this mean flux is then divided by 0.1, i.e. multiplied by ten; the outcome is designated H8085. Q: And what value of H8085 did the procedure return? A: 634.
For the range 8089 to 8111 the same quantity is 635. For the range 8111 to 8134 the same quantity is 642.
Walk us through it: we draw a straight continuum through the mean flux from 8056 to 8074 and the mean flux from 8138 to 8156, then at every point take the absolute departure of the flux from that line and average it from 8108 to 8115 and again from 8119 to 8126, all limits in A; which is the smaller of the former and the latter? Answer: 0.3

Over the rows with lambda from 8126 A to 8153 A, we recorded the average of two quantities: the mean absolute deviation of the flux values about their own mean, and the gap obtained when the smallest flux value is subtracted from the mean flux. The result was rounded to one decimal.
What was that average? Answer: 0.6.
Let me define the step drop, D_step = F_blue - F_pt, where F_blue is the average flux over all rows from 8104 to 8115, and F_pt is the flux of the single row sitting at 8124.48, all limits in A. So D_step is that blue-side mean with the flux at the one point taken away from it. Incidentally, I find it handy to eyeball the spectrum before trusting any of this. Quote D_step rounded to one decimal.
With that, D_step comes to -1.6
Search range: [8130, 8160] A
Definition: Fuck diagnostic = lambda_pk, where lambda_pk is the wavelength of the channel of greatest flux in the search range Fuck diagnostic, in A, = 8150.71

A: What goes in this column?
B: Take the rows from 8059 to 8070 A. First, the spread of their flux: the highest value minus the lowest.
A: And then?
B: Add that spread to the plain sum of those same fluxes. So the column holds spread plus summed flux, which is 199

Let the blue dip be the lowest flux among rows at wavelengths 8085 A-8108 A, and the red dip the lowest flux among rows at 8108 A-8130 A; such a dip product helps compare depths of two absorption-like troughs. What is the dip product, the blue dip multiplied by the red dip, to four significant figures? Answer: 3905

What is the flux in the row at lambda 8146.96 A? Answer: 65.17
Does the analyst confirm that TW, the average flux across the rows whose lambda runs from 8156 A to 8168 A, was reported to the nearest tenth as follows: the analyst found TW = 64.0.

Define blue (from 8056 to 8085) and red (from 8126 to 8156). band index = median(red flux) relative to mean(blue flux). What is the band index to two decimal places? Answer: 1.00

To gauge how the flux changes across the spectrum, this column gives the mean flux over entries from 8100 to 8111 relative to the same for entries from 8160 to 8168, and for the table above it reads 1.001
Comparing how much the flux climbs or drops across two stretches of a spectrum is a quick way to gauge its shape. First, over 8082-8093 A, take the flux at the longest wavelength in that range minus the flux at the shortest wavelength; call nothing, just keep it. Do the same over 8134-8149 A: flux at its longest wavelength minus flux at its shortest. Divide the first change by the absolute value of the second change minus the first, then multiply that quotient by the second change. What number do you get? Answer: 1.7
